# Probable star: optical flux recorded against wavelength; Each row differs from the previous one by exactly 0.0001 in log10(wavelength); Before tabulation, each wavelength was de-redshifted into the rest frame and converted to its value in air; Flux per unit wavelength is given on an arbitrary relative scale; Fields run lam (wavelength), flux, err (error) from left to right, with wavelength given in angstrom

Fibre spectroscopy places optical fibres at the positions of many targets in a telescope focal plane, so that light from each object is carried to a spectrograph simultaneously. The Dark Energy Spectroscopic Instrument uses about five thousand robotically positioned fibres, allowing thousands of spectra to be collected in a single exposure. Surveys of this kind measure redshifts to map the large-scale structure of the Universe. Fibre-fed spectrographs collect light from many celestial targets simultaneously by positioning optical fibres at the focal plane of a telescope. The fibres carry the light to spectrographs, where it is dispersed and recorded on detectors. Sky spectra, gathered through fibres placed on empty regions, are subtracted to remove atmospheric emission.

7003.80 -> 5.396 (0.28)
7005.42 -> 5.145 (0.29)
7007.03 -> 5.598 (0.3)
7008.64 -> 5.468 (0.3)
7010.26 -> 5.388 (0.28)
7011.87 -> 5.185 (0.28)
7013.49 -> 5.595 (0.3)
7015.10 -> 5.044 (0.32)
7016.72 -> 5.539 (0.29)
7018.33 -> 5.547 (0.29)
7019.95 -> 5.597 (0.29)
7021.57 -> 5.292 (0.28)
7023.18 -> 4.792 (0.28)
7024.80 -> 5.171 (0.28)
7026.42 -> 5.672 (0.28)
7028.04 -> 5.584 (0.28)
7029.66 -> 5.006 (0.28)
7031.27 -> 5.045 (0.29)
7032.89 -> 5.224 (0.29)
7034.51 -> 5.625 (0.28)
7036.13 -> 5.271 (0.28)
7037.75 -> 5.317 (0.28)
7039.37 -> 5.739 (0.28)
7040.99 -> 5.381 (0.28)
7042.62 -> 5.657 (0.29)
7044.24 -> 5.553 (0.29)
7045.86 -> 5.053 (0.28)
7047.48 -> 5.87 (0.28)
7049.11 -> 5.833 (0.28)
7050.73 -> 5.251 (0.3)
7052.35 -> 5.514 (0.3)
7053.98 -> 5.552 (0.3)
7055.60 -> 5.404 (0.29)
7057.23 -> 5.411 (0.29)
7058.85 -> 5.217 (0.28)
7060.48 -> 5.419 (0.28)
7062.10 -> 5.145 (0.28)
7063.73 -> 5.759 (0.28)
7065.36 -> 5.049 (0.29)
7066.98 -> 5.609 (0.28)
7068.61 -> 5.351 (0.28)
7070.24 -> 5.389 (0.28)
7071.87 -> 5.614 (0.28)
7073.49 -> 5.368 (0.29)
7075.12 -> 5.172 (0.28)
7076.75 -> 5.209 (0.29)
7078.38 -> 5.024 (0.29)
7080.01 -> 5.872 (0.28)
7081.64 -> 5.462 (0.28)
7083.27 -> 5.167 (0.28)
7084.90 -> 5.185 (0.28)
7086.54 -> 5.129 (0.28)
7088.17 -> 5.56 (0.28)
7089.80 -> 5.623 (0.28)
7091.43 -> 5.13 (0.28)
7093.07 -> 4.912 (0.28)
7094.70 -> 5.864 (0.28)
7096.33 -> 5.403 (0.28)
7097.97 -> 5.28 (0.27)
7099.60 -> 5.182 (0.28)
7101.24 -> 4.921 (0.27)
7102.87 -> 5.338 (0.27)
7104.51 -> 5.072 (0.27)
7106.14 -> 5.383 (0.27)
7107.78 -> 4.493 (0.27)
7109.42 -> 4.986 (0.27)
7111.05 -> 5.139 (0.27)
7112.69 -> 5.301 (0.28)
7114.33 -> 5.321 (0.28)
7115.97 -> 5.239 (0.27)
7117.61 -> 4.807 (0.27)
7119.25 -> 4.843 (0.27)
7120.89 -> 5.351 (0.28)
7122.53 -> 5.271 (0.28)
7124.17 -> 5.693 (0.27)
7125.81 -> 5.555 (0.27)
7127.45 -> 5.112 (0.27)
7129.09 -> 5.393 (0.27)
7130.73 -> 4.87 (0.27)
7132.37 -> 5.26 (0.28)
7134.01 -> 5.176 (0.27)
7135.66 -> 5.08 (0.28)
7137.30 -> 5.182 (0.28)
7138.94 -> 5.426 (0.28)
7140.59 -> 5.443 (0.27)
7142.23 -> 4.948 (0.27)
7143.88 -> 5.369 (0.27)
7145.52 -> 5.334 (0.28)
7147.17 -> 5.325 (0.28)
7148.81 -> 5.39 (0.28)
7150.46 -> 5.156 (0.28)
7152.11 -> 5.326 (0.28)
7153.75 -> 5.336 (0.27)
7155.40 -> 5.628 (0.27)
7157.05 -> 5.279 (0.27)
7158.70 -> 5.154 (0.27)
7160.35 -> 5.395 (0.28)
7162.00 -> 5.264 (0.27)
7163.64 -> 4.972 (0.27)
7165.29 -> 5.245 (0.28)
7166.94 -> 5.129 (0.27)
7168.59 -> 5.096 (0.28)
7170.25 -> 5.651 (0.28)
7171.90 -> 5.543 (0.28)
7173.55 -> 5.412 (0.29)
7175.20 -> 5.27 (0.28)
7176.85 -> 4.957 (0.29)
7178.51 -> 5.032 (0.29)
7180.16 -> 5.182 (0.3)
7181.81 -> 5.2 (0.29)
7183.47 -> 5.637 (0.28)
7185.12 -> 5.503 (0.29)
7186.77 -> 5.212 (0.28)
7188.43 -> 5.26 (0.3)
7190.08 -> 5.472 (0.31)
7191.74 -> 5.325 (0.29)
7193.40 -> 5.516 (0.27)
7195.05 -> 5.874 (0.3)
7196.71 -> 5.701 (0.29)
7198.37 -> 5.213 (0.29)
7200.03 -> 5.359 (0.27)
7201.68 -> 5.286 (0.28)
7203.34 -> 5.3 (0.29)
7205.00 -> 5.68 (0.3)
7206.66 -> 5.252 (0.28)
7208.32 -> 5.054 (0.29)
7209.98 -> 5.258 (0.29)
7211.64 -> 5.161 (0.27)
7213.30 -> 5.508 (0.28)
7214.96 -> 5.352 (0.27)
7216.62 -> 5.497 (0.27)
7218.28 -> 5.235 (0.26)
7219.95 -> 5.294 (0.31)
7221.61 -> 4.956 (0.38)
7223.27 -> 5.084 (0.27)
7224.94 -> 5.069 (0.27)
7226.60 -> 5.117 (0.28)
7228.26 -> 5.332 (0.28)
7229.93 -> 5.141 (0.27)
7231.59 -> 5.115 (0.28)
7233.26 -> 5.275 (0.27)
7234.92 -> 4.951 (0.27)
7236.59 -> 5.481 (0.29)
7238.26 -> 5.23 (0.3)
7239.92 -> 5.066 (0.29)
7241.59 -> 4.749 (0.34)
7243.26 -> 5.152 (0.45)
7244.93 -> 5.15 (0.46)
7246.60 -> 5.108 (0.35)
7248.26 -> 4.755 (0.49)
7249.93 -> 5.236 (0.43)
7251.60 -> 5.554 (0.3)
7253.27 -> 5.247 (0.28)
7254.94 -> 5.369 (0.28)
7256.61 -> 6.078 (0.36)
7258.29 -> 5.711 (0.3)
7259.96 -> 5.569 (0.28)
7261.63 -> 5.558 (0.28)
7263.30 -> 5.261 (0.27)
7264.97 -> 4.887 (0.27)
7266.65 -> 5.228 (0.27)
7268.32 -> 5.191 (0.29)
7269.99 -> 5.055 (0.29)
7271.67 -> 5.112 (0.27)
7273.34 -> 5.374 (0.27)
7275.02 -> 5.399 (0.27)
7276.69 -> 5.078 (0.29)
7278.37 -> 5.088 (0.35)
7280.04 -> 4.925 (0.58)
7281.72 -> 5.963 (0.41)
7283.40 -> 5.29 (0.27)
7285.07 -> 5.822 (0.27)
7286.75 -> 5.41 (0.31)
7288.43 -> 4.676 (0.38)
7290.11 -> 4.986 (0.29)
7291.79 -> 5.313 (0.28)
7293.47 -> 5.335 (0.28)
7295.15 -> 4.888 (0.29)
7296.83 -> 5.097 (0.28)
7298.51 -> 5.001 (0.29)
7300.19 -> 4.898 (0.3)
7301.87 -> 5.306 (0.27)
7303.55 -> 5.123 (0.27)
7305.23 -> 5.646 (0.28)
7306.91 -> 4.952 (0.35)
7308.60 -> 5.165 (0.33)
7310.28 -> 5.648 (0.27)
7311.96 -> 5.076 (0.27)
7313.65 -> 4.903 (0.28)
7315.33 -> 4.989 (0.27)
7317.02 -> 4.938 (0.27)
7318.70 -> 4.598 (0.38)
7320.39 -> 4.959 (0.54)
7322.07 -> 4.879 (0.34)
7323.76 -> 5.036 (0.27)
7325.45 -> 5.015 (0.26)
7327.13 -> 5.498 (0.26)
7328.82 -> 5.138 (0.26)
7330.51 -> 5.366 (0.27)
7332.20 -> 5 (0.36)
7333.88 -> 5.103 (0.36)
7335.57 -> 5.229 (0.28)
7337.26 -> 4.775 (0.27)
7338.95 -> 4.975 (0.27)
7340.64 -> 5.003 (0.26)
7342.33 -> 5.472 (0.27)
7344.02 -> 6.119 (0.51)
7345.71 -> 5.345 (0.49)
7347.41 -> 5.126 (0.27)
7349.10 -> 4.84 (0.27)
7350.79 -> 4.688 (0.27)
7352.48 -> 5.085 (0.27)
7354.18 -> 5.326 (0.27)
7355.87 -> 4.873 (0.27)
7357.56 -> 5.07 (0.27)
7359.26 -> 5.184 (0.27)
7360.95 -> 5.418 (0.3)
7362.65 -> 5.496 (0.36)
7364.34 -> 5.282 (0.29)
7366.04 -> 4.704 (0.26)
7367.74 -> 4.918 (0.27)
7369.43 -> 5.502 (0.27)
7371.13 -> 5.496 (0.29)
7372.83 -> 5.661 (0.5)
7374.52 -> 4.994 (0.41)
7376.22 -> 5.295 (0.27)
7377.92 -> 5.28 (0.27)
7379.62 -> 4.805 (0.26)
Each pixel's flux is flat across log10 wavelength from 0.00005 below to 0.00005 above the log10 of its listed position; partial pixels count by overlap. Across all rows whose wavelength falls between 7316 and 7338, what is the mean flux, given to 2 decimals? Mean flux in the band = 5.04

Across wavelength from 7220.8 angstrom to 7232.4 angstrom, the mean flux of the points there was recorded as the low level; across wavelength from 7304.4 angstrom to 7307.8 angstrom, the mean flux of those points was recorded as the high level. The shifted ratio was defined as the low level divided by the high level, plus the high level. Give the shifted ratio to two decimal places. 6.26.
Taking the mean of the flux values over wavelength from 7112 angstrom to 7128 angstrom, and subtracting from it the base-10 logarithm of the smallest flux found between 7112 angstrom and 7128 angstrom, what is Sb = 4.57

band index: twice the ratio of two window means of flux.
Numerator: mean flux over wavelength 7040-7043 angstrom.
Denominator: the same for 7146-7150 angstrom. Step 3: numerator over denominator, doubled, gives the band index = 2.06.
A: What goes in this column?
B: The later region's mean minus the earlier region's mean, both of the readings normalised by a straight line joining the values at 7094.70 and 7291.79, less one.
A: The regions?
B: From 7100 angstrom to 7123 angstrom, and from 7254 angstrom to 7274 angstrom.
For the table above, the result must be 0.118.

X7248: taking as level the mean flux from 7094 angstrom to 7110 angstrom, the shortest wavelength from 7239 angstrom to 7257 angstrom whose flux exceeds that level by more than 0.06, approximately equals 7251.60 angstrom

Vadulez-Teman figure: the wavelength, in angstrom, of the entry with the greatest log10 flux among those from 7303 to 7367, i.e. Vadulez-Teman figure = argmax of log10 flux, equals 7344.02 angstrom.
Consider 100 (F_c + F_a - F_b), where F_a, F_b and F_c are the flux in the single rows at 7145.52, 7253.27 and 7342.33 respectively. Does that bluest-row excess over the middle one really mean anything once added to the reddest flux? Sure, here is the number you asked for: 556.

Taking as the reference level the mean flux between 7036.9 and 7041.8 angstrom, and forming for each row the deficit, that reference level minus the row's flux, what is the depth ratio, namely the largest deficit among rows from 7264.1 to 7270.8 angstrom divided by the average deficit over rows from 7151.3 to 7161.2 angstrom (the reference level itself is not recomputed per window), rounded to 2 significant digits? 4.7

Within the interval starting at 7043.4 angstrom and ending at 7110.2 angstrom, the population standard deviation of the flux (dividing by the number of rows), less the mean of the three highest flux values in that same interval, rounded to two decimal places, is -5.58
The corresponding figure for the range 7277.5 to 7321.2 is -5.49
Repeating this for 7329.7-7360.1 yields -5.34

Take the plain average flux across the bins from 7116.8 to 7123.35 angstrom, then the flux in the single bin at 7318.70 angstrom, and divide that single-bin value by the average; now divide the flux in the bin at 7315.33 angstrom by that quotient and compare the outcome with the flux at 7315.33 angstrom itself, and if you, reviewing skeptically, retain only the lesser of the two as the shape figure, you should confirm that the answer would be 4.99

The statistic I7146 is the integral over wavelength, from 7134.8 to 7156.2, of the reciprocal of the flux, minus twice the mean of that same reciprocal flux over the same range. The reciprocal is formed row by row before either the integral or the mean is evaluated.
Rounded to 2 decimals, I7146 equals 3.66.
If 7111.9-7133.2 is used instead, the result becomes 3.70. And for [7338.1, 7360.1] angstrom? 3.89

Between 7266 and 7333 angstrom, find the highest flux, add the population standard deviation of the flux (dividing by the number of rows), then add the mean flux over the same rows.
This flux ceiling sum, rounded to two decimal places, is 11.40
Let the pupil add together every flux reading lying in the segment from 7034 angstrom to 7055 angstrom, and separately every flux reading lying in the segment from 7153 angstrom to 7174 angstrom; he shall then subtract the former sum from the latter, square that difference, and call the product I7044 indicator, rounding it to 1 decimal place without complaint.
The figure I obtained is 6.3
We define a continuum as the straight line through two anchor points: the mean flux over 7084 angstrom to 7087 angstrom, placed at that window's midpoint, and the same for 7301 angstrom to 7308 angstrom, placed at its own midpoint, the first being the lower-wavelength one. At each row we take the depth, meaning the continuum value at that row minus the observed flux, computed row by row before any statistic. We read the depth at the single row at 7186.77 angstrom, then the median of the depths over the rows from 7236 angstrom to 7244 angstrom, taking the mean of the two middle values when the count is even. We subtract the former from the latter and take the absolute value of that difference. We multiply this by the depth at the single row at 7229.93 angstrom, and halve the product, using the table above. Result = 0.00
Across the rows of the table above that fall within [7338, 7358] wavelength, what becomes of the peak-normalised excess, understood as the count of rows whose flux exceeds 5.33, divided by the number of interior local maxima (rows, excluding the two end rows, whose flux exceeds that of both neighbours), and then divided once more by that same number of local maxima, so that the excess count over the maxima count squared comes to 0.75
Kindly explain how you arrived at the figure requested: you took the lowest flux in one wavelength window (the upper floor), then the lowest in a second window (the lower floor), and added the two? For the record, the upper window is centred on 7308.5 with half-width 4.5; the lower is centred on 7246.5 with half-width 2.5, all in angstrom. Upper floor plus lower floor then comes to 9.7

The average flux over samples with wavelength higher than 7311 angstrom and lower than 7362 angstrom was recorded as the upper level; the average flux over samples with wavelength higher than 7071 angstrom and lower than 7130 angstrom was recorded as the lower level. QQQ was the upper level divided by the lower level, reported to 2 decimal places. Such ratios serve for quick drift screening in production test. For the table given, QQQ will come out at 0.97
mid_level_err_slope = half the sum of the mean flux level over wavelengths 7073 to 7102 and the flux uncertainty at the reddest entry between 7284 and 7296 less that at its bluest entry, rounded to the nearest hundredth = 2.66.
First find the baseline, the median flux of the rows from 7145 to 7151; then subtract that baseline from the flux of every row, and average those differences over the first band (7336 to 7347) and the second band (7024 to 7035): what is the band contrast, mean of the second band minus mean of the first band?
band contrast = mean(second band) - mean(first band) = 0.05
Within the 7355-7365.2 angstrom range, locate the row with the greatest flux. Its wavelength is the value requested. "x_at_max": 7362.65 angstrom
